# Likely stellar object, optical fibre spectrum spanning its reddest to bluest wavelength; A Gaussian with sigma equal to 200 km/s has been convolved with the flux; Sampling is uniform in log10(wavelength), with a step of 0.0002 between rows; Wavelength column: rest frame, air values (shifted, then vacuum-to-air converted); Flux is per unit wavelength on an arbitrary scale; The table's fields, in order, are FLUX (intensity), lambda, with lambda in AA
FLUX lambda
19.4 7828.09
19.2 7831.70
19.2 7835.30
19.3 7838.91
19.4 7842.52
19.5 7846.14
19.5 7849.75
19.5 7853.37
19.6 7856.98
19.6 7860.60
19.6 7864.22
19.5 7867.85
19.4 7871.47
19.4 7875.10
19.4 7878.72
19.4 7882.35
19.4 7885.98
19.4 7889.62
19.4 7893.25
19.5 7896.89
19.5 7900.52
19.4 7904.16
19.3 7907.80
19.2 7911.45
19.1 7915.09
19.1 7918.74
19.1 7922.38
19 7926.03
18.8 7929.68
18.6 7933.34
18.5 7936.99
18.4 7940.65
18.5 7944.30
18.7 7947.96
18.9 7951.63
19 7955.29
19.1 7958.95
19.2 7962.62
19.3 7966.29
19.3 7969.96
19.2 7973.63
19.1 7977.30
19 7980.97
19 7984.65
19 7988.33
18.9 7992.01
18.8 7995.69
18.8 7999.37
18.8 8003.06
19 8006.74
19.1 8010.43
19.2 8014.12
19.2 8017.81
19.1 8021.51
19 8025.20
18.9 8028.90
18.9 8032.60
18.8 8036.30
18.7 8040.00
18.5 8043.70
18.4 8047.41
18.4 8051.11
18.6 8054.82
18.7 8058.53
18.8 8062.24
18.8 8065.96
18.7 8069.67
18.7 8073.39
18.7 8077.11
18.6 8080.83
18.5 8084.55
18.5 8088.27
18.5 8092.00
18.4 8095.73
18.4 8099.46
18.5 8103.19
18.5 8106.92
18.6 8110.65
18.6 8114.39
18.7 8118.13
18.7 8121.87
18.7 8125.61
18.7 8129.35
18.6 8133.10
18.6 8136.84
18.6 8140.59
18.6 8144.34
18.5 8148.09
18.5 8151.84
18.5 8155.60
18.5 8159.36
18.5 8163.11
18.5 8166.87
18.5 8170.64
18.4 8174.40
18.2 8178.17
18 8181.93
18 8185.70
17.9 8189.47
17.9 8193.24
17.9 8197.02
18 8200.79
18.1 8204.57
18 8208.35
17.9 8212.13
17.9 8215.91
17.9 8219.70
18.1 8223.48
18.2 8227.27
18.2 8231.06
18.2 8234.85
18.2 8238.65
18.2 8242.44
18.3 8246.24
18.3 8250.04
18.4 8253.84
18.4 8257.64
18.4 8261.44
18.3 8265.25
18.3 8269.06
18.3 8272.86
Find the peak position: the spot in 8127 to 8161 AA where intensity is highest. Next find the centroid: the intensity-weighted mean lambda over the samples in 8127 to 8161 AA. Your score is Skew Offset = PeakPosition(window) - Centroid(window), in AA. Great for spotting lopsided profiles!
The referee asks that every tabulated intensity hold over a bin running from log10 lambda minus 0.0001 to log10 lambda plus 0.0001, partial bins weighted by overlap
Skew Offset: -15.0 AA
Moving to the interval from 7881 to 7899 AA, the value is 7.3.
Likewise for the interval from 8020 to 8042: -9.2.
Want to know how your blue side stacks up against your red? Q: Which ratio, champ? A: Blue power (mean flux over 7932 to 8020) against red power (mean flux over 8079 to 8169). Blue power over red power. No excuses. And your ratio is 1.02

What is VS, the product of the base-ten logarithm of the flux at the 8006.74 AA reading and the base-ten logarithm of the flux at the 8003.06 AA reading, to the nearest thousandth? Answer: 1.629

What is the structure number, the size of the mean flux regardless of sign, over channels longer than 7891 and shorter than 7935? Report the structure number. 19.2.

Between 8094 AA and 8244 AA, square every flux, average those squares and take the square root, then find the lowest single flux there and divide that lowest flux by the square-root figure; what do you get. 0.977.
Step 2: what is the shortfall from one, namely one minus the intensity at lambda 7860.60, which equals -18.6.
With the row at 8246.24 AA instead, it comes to -17.3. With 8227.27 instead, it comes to -17.2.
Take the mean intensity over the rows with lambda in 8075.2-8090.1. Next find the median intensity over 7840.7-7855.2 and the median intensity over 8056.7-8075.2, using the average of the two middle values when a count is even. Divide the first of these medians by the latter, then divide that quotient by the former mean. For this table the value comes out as 0.0561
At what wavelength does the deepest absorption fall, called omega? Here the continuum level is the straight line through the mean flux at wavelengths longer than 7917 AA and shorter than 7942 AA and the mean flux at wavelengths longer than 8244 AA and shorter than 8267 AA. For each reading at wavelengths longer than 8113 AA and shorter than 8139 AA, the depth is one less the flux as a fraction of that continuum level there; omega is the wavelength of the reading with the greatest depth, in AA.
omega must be 8114.39 AA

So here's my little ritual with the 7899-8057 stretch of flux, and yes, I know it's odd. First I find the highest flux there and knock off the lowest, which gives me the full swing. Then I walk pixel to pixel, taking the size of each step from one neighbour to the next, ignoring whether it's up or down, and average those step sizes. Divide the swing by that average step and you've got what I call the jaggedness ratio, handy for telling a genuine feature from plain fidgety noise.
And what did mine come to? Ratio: 12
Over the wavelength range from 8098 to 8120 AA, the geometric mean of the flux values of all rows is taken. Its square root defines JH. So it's 4.307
